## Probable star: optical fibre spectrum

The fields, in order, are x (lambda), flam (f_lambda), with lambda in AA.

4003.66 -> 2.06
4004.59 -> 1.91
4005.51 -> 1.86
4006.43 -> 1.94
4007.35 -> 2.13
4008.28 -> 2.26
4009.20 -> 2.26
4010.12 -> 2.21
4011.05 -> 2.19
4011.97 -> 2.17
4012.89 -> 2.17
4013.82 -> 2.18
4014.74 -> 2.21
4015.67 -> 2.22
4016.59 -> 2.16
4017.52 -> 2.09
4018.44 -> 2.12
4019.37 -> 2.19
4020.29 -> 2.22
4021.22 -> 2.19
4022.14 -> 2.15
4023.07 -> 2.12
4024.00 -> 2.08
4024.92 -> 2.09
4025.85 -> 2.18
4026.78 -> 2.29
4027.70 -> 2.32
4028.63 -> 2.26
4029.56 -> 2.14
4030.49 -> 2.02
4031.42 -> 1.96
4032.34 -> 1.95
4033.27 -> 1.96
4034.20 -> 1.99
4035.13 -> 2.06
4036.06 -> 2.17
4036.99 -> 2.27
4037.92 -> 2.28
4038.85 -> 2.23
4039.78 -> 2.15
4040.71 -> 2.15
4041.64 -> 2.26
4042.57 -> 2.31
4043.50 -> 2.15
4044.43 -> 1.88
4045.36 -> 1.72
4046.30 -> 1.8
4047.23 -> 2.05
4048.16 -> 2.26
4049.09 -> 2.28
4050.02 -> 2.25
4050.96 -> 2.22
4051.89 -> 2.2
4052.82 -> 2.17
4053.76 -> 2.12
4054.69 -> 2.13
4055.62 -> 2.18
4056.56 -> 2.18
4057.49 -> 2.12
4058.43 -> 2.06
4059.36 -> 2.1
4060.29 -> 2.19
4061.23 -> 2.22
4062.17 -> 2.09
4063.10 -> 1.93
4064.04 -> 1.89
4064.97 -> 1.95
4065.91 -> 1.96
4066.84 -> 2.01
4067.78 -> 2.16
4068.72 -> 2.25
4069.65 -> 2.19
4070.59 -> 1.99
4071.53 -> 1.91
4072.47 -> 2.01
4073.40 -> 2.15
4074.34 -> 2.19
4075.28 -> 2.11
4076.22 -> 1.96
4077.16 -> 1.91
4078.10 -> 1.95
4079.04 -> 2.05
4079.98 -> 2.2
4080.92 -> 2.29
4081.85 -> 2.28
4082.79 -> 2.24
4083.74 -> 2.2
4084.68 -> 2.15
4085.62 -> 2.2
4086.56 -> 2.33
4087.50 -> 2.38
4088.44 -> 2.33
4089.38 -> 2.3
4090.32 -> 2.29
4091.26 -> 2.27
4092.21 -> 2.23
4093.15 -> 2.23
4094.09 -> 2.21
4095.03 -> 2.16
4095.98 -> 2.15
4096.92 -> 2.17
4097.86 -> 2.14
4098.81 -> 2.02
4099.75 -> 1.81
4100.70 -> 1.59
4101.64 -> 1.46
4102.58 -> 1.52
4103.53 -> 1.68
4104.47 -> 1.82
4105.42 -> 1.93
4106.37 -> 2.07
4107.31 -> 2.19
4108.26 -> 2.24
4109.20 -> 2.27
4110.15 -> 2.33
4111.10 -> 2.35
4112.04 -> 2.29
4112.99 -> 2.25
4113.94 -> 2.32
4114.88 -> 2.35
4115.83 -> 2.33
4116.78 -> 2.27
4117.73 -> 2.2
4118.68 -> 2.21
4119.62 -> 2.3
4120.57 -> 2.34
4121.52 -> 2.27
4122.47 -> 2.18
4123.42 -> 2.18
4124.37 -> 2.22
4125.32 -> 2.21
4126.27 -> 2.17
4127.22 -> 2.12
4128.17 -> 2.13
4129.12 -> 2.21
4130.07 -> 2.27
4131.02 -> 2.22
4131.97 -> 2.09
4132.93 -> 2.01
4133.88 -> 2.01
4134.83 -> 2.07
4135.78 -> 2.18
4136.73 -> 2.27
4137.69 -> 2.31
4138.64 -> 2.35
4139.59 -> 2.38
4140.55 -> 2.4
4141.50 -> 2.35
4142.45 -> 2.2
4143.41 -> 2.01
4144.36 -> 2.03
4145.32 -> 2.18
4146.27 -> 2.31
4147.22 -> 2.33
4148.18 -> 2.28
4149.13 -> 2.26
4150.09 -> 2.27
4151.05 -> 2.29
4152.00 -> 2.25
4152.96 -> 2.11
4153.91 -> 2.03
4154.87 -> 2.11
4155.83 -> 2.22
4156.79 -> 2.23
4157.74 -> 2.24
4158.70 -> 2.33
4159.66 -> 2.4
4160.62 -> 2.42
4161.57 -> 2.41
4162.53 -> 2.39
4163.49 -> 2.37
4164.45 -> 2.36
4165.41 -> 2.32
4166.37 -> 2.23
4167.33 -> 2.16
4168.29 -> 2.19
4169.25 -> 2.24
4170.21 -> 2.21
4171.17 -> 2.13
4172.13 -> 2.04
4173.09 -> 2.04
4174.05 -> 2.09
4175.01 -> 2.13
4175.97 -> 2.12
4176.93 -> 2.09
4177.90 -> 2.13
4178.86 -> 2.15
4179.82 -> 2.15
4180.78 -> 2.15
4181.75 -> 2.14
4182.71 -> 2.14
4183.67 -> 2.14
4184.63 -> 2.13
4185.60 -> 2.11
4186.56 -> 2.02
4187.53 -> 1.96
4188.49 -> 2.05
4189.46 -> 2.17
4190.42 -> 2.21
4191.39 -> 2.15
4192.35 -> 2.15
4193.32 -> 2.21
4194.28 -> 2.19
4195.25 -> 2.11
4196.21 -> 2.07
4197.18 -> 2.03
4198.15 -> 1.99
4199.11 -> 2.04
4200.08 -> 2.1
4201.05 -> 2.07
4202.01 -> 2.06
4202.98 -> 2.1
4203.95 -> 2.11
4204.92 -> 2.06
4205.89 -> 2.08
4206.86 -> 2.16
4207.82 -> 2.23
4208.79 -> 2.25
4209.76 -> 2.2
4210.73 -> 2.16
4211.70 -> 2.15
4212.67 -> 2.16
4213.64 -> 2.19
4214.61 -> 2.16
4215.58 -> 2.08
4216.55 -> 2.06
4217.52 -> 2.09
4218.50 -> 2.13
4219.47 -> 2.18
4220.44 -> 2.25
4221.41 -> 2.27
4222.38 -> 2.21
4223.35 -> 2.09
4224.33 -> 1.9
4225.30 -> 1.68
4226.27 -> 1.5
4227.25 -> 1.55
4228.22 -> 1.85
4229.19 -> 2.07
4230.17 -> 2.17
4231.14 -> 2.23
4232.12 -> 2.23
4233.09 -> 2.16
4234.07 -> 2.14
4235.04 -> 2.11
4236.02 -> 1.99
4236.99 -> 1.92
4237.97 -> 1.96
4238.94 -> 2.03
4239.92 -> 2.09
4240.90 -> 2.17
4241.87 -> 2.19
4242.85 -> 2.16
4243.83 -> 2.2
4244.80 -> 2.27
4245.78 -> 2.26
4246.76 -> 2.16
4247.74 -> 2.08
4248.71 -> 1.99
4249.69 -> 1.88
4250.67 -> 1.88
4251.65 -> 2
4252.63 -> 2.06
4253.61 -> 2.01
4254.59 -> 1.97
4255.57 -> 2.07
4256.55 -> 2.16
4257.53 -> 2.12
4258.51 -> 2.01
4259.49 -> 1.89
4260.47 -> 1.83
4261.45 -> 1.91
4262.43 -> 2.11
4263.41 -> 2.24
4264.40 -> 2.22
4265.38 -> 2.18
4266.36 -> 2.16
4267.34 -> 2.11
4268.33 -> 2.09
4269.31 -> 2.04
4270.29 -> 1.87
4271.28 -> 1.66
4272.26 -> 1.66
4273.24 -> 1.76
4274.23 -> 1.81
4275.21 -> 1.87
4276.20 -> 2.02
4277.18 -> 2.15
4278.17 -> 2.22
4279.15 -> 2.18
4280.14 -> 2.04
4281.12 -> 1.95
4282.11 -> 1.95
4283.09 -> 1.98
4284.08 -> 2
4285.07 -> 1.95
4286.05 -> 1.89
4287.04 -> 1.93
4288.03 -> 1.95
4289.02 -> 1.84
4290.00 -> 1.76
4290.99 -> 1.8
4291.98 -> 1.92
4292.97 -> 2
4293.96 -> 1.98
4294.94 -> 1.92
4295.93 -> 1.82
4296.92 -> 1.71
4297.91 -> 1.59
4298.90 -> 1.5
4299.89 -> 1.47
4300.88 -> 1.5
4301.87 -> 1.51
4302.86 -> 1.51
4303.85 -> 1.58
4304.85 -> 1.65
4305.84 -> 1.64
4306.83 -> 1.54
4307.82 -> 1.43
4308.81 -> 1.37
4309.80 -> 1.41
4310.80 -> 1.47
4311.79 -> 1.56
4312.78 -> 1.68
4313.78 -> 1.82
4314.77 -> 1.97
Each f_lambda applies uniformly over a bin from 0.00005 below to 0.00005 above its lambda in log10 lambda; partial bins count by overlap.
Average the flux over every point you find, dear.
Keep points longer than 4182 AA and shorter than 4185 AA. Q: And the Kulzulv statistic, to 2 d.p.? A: 2.14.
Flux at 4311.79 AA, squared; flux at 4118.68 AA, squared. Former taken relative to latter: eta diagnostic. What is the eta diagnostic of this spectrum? 0.50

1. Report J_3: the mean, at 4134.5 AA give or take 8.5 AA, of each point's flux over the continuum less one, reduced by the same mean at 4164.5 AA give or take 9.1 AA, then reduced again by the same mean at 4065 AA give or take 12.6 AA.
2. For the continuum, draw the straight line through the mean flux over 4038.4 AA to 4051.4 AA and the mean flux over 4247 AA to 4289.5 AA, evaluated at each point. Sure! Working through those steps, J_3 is -0.02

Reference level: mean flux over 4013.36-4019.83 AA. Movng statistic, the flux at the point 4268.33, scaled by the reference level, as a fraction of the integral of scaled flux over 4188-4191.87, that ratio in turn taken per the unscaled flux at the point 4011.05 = 0.115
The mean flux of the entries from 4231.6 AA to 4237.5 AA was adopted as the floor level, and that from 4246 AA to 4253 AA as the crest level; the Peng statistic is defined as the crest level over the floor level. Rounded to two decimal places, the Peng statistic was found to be 0.96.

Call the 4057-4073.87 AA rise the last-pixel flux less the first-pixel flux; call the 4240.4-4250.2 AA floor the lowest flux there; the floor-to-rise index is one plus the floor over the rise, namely 64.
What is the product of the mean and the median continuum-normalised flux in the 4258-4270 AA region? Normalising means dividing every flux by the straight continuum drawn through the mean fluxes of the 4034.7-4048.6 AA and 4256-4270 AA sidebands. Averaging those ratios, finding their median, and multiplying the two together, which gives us 1.01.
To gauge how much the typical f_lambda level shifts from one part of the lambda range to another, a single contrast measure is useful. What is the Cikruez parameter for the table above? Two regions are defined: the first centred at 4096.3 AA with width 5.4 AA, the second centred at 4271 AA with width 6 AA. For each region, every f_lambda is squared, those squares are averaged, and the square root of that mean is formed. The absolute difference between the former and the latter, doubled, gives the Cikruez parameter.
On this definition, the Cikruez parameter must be 0.58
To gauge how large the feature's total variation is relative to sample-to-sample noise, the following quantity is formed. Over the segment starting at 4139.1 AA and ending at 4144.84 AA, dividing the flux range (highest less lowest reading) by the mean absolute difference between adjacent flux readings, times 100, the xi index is 453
